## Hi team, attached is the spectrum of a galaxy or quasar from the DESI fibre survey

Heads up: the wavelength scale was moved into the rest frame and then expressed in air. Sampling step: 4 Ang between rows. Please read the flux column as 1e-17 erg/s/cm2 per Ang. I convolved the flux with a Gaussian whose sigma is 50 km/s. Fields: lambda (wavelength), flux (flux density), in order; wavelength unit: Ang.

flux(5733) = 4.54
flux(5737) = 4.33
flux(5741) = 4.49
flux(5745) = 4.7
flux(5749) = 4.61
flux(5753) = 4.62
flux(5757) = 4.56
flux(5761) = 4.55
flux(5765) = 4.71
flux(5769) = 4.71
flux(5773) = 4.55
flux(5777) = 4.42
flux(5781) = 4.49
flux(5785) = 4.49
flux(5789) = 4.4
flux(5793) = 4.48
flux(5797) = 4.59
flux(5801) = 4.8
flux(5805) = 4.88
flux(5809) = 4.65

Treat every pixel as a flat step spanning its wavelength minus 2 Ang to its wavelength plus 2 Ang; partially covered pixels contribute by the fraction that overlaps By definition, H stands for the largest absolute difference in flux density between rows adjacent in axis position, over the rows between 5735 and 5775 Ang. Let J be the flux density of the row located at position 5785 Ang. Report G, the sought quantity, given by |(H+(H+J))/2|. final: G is 2.455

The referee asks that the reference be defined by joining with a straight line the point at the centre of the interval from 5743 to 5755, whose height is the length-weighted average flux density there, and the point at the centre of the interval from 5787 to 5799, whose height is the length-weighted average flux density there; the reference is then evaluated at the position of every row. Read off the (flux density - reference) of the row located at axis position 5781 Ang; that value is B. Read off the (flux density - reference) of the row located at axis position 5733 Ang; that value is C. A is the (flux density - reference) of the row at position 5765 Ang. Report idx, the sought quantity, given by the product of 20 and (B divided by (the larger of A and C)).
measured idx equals -7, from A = 0.12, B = -0.04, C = -0.16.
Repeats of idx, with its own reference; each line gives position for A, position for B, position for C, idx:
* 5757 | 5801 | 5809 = 31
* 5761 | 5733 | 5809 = -15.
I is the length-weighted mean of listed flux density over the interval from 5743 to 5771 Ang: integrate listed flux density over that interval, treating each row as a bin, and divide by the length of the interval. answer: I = 4.64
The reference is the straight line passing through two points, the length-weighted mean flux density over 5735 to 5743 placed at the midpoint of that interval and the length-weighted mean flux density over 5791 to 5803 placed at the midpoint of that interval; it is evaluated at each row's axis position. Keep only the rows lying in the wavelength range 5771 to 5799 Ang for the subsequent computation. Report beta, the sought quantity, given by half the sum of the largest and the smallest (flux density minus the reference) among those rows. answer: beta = -0.089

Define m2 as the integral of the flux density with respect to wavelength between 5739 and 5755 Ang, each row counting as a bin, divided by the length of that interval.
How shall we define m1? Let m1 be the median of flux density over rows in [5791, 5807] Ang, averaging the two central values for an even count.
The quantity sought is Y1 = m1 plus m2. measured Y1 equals 9.30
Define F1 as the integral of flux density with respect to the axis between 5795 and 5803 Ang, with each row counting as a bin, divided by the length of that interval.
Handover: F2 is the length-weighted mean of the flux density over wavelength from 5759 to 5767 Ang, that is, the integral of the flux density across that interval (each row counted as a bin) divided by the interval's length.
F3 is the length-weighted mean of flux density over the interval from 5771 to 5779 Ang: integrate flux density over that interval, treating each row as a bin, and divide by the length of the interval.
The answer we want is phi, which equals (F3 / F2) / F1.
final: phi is 0.206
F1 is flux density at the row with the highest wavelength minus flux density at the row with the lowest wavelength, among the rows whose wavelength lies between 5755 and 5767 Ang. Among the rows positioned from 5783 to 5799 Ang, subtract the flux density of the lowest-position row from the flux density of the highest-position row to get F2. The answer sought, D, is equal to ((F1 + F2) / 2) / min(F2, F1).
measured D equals 1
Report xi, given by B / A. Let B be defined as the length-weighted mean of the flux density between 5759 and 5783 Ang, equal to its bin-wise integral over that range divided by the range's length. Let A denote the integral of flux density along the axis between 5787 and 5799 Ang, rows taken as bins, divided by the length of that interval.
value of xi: 1.02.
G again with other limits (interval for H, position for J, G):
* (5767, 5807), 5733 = 2.480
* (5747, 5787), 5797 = 2.455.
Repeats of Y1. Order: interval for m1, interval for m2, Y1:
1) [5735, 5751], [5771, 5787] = 9.04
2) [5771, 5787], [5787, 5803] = 9.06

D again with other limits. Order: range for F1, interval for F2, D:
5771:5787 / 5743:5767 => 0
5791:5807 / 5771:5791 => -1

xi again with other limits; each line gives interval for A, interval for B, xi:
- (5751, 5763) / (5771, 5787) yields 0.98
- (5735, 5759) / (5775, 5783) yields 0.98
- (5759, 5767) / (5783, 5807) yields 0.99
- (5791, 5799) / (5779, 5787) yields 0.99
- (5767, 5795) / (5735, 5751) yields 1.01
